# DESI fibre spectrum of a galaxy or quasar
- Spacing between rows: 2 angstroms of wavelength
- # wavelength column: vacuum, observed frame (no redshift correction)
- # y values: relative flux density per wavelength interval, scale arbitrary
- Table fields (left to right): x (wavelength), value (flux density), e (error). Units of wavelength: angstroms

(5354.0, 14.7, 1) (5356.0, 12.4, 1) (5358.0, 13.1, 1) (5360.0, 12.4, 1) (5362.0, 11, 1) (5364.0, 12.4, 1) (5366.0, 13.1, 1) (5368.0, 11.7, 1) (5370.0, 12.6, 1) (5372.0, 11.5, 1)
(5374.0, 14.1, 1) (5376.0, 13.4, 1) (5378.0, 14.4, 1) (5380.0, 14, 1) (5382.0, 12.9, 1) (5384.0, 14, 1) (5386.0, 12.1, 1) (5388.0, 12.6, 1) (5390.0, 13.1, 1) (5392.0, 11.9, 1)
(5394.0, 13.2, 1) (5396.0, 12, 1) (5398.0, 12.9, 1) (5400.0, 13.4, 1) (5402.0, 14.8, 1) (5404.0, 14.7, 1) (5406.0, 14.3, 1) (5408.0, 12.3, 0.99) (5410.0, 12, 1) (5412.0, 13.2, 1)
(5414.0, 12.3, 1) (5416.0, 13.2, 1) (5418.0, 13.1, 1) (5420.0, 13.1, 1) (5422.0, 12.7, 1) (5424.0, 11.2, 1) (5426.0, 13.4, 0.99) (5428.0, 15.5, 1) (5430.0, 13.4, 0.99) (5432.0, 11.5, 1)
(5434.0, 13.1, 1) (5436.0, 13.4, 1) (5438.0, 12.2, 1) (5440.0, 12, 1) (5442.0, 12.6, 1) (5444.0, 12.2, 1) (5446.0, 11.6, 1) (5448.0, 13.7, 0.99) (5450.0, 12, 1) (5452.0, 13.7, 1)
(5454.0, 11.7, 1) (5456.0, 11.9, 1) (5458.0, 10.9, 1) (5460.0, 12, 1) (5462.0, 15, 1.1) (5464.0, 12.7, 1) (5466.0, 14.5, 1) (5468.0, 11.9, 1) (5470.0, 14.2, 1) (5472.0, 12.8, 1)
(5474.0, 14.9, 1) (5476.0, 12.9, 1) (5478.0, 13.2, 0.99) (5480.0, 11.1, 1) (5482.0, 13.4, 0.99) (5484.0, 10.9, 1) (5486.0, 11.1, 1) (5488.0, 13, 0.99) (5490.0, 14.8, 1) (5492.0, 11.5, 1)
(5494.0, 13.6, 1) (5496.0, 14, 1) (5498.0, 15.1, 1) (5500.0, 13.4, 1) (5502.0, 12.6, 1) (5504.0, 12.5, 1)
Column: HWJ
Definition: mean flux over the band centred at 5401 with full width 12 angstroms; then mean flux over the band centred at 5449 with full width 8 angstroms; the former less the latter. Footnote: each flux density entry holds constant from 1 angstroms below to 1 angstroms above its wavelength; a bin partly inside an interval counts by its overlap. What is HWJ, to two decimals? 0.93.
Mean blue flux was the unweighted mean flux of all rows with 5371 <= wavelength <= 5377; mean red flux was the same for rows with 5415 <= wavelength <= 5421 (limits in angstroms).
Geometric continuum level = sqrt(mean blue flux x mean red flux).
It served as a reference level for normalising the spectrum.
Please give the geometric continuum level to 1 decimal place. 13.1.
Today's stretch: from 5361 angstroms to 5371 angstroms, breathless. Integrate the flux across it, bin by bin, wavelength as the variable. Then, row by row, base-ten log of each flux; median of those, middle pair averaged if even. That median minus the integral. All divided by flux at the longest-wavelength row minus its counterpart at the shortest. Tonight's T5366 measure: -75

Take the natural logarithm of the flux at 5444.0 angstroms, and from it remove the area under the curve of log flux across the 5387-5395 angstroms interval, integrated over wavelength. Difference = -17.8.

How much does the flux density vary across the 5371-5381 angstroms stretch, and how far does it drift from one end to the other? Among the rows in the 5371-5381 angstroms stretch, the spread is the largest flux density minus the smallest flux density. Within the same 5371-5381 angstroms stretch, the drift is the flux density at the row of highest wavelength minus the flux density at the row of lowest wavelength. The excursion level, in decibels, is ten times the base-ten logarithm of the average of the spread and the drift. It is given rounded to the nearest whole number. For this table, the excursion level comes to 4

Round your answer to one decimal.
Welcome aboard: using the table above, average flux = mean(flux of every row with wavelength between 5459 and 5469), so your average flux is 13.2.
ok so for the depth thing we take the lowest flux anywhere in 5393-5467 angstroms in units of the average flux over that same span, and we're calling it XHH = 0.84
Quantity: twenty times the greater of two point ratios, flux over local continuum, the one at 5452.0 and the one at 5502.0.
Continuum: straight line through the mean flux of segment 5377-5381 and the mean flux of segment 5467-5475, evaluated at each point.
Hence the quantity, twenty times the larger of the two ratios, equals 20.1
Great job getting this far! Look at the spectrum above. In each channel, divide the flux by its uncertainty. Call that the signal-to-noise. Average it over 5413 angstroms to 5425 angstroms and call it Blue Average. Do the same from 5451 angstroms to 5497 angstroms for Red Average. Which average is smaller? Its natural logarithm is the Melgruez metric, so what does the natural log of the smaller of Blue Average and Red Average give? 2.53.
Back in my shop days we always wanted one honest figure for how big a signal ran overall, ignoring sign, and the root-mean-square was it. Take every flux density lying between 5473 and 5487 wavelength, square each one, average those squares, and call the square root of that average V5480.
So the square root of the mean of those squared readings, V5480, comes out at 12.6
